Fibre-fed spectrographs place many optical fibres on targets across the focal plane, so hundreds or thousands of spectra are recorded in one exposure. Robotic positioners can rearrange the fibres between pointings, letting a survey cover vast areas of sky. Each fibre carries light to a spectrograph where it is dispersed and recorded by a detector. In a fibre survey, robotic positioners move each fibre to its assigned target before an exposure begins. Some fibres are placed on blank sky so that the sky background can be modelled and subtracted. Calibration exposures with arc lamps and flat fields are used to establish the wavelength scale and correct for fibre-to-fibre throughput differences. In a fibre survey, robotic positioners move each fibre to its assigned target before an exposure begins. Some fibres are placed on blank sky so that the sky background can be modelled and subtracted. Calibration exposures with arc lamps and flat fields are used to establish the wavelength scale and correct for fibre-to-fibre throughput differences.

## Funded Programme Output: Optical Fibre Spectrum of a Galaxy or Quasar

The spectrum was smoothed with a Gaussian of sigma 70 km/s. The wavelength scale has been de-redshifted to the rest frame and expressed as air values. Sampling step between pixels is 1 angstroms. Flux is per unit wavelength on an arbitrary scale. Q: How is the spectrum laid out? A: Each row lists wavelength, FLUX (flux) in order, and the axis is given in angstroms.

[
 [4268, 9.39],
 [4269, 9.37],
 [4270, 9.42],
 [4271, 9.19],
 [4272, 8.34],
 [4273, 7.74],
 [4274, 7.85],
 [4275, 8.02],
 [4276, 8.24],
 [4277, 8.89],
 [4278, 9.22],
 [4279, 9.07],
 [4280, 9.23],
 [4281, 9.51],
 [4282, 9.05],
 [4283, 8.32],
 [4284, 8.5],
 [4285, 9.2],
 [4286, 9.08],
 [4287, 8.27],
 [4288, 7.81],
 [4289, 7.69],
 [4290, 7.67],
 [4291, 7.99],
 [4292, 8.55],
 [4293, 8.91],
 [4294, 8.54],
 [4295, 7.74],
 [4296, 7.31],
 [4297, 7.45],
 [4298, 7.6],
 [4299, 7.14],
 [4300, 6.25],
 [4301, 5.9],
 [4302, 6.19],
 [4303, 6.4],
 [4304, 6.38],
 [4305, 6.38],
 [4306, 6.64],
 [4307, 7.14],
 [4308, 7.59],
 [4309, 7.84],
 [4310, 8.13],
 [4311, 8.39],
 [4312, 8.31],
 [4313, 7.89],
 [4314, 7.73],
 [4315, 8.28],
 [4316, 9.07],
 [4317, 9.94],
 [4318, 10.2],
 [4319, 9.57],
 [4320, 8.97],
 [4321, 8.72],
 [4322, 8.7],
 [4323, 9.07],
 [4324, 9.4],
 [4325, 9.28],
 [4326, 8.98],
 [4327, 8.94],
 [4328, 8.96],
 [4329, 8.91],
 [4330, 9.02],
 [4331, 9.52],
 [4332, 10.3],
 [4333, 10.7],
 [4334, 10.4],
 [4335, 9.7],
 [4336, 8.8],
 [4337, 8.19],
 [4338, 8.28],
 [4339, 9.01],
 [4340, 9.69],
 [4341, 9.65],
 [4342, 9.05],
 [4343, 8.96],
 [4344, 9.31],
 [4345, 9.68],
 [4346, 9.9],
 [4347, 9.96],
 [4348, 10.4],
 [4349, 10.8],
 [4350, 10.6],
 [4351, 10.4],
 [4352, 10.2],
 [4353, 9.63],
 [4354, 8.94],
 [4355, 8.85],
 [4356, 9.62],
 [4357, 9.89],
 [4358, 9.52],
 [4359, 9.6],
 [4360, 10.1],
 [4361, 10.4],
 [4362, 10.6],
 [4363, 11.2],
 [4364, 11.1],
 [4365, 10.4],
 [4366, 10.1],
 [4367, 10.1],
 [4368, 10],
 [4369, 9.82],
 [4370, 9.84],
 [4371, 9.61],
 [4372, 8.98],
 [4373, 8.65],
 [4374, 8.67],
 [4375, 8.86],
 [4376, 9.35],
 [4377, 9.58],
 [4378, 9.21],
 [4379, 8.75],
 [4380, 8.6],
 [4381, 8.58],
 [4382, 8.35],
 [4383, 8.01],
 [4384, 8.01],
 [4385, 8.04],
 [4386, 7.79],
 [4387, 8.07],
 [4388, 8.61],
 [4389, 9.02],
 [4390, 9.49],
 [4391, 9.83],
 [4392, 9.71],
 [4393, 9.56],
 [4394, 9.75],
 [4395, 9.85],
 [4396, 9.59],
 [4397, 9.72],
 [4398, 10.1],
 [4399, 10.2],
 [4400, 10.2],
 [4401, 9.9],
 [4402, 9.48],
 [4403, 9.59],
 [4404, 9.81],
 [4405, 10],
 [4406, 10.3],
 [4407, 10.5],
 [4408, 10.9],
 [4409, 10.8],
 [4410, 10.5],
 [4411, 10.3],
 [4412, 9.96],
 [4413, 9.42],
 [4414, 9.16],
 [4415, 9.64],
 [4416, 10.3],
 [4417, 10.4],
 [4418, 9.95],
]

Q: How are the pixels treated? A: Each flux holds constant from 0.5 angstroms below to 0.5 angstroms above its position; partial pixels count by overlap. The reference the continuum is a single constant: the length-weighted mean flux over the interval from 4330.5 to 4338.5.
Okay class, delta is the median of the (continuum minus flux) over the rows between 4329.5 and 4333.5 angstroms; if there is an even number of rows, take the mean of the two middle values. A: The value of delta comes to -0.42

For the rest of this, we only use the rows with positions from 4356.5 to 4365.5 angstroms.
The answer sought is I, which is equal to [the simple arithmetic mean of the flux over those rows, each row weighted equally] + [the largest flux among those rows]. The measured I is 21.5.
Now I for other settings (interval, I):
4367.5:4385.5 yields 18.9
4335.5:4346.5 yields 19.0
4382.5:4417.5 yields 20.5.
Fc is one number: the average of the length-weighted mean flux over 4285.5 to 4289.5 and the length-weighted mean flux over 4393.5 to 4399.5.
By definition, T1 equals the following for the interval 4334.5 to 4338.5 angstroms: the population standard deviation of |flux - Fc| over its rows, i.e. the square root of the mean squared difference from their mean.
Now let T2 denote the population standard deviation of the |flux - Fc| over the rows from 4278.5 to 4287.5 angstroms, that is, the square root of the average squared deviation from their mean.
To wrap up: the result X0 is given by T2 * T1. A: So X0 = 0.07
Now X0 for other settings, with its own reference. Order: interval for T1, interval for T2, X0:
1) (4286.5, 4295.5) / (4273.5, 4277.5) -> 0.17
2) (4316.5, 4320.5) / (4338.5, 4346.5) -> 0.13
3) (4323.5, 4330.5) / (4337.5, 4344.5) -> 0.03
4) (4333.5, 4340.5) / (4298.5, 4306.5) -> 0.14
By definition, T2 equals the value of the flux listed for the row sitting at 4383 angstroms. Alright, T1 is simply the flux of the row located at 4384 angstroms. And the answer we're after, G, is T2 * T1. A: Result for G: 64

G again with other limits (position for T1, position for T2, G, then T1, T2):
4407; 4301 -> 62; 10.5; 5.9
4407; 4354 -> 94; 10.5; 8.94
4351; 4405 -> 104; 10.4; 10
